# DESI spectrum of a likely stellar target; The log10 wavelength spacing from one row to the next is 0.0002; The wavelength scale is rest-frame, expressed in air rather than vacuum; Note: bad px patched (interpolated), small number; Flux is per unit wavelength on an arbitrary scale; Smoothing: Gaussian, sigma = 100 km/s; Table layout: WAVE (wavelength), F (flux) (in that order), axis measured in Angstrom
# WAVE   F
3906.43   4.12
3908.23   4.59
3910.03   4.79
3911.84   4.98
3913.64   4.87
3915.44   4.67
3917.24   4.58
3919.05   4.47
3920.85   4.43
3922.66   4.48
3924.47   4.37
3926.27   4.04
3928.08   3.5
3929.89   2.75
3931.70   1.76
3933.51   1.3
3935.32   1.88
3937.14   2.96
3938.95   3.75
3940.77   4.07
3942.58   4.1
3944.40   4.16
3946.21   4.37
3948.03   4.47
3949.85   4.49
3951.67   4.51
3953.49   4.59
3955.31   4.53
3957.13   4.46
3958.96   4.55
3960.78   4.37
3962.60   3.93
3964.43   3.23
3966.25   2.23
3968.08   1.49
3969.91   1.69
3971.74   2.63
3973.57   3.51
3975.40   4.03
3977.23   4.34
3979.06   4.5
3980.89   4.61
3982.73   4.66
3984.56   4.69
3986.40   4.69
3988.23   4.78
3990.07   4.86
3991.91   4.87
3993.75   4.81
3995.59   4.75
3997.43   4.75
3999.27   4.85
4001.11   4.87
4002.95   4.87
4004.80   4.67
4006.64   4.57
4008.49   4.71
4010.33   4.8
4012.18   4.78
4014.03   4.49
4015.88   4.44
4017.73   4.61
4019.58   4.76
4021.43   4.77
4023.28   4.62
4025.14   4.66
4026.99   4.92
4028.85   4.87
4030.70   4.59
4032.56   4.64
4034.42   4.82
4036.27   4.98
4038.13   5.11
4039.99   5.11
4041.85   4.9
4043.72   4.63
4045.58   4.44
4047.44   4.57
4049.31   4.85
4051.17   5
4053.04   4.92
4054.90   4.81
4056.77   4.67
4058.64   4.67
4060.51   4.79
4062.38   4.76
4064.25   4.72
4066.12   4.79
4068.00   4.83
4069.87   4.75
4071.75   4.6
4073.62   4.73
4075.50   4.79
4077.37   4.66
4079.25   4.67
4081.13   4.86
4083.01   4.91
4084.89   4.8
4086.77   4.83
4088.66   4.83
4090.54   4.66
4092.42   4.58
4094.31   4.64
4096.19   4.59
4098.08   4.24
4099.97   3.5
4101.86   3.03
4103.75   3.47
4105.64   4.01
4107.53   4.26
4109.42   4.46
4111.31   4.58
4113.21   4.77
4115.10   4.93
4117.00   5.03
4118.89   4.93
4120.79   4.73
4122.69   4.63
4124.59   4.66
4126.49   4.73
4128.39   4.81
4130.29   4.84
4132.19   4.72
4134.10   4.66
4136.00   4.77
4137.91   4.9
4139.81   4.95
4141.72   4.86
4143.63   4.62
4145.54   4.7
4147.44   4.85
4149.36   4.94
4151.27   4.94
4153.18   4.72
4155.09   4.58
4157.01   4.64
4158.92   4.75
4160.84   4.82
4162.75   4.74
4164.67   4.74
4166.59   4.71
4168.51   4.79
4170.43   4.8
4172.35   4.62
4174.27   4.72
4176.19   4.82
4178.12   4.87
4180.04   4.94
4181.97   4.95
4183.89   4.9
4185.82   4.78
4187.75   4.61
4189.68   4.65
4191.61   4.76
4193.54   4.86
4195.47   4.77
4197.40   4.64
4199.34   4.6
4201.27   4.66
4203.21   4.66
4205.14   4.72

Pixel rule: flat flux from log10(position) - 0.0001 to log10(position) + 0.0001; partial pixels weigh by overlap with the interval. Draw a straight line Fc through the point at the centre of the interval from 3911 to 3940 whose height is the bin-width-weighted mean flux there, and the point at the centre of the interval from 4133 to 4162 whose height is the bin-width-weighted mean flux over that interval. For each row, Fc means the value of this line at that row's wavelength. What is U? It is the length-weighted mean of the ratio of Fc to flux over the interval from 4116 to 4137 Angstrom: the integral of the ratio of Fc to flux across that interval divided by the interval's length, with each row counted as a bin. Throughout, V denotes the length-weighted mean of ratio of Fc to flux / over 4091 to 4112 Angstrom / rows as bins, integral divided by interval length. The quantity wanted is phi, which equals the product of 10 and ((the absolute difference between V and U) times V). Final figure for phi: 1.6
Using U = 0.98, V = 1.12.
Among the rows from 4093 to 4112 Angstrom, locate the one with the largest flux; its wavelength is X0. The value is 4094.31 Angstrom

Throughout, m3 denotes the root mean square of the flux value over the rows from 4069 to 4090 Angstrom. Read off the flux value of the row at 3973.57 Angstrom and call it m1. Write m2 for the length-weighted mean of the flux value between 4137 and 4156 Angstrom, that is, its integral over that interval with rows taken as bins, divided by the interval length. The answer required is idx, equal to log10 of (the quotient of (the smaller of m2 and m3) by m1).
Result 0.13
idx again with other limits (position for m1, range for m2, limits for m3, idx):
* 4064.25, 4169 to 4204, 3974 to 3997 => -0.01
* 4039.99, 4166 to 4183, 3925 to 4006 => -0.10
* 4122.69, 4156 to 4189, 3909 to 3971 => -0.07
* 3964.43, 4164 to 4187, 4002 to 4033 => 0.16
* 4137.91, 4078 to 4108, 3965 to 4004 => -0.06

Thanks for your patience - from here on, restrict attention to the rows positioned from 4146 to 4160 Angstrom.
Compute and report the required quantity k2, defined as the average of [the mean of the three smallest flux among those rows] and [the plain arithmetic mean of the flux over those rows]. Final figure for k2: 4.7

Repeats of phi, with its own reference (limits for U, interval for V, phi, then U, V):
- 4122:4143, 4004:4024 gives 0.9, 0.99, 0.88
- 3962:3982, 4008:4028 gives 4.3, 1.37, 0.88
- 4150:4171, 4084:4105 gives 0.7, 1.02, 1.08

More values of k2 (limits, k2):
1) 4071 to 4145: 4.0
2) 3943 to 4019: 3.0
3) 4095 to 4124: 3.8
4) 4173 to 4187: 4.8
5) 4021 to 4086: 4.7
